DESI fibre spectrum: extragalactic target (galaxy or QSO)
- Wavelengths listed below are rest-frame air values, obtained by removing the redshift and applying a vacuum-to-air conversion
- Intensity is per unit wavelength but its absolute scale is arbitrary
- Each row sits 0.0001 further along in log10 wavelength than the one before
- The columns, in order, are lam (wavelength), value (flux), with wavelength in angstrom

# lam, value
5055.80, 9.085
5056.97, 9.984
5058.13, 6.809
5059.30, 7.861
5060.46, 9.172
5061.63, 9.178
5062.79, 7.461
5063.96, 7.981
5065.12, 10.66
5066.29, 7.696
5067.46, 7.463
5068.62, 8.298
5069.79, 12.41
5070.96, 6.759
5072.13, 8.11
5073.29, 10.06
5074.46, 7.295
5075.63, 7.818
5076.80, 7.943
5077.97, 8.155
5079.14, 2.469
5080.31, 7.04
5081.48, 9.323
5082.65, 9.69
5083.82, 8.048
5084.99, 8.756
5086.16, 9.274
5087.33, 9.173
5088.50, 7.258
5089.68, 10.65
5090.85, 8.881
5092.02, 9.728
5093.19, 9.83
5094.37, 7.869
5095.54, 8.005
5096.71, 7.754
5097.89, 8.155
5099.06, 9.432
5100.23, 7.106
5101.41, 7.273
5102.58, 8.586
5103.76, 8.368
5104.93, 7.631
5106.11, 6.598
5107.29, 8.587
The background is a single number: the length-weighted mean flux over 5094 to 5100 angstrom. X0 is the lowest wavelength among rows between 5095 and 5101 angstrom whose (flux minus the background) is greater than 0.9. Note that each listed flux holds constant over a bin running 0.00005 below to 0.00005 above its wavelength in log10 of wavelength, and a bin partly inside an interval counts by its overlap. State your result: 5099.06 angstrom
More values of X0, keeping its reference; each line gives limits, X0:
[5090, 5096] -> 5092.02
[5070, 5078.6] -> 5073.29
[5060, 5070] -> 5060.46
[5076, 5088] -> 5081.48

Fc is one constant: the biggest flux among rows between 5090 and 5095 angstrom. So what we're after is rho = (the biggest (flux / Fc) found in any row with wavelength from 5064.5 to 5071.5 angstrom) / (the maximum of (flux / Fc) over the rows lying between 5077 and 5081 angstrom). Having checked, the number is 1.52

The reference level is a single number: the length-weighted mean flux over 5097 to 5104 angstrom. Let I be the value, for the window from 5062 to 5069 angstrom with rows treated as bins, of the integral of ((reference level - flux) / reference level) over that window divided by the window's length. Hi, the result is -0.02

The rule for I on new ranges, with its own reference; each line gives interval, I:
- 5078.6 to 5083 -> 0.13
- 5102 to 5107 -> 0.03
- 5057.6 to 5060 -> 0.08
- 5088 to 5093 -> -0.13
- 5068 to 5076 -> -0.07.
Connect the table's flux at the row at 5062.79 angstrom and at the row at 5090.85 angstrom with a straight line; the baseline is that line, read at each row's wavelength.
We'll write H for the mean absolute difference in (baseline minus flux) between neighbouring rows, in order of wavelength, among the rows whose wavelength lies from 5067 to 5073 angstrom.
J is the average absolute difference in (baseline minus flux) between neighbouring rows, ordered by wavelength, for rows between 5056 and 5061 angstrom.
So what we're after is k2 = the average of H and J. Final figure 2.39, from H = 3.0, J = 1.8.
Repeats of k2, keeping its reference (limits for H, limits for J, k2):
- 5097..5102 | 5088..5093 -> 1.61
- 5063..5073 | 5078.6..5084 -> 2.36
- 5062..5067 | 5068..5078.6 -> 2.05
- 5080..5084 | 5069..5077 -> 1.73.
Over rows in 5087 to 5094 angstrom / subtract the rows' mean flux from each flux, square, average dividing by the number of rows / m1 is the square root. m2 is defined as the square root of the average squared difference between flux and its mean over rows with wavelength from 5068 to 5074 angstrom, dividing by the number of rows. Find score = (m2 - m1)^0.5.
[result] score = 0.9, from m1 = 1.05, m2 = 1.9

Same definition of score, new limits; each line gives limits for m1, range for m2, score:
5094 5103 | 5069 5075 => 1.2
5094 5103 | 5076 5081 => 1.3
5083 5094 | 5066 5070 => 1.0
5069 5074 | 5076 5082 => 0.5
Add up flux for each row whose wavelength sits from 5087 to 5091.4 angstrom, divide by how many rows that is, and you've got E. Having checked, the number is 9.0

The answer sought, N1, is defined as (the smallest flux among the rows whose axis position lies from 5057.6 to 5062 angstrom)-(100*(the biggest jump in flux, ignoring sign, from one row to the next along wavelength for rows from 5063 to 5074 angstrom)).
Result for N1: -558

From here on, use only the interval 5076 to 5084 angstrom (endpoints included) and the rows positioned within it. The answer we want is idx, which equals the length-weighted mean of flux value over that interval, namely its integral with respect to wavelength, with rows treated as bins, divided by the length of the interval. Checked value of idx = 7.50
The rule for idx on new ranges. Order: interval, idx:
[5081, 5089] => 8.80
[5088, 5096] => 8.91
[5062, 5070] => 8.70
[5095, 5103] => 8.04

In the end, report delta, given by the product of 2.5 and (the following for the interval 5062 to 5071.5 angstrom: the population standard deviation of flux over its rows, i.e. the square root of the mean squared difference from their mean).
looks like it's 4.5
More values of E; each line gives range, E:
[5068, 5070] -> 10.4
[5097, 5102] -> 8.0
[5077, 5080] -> 5.3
